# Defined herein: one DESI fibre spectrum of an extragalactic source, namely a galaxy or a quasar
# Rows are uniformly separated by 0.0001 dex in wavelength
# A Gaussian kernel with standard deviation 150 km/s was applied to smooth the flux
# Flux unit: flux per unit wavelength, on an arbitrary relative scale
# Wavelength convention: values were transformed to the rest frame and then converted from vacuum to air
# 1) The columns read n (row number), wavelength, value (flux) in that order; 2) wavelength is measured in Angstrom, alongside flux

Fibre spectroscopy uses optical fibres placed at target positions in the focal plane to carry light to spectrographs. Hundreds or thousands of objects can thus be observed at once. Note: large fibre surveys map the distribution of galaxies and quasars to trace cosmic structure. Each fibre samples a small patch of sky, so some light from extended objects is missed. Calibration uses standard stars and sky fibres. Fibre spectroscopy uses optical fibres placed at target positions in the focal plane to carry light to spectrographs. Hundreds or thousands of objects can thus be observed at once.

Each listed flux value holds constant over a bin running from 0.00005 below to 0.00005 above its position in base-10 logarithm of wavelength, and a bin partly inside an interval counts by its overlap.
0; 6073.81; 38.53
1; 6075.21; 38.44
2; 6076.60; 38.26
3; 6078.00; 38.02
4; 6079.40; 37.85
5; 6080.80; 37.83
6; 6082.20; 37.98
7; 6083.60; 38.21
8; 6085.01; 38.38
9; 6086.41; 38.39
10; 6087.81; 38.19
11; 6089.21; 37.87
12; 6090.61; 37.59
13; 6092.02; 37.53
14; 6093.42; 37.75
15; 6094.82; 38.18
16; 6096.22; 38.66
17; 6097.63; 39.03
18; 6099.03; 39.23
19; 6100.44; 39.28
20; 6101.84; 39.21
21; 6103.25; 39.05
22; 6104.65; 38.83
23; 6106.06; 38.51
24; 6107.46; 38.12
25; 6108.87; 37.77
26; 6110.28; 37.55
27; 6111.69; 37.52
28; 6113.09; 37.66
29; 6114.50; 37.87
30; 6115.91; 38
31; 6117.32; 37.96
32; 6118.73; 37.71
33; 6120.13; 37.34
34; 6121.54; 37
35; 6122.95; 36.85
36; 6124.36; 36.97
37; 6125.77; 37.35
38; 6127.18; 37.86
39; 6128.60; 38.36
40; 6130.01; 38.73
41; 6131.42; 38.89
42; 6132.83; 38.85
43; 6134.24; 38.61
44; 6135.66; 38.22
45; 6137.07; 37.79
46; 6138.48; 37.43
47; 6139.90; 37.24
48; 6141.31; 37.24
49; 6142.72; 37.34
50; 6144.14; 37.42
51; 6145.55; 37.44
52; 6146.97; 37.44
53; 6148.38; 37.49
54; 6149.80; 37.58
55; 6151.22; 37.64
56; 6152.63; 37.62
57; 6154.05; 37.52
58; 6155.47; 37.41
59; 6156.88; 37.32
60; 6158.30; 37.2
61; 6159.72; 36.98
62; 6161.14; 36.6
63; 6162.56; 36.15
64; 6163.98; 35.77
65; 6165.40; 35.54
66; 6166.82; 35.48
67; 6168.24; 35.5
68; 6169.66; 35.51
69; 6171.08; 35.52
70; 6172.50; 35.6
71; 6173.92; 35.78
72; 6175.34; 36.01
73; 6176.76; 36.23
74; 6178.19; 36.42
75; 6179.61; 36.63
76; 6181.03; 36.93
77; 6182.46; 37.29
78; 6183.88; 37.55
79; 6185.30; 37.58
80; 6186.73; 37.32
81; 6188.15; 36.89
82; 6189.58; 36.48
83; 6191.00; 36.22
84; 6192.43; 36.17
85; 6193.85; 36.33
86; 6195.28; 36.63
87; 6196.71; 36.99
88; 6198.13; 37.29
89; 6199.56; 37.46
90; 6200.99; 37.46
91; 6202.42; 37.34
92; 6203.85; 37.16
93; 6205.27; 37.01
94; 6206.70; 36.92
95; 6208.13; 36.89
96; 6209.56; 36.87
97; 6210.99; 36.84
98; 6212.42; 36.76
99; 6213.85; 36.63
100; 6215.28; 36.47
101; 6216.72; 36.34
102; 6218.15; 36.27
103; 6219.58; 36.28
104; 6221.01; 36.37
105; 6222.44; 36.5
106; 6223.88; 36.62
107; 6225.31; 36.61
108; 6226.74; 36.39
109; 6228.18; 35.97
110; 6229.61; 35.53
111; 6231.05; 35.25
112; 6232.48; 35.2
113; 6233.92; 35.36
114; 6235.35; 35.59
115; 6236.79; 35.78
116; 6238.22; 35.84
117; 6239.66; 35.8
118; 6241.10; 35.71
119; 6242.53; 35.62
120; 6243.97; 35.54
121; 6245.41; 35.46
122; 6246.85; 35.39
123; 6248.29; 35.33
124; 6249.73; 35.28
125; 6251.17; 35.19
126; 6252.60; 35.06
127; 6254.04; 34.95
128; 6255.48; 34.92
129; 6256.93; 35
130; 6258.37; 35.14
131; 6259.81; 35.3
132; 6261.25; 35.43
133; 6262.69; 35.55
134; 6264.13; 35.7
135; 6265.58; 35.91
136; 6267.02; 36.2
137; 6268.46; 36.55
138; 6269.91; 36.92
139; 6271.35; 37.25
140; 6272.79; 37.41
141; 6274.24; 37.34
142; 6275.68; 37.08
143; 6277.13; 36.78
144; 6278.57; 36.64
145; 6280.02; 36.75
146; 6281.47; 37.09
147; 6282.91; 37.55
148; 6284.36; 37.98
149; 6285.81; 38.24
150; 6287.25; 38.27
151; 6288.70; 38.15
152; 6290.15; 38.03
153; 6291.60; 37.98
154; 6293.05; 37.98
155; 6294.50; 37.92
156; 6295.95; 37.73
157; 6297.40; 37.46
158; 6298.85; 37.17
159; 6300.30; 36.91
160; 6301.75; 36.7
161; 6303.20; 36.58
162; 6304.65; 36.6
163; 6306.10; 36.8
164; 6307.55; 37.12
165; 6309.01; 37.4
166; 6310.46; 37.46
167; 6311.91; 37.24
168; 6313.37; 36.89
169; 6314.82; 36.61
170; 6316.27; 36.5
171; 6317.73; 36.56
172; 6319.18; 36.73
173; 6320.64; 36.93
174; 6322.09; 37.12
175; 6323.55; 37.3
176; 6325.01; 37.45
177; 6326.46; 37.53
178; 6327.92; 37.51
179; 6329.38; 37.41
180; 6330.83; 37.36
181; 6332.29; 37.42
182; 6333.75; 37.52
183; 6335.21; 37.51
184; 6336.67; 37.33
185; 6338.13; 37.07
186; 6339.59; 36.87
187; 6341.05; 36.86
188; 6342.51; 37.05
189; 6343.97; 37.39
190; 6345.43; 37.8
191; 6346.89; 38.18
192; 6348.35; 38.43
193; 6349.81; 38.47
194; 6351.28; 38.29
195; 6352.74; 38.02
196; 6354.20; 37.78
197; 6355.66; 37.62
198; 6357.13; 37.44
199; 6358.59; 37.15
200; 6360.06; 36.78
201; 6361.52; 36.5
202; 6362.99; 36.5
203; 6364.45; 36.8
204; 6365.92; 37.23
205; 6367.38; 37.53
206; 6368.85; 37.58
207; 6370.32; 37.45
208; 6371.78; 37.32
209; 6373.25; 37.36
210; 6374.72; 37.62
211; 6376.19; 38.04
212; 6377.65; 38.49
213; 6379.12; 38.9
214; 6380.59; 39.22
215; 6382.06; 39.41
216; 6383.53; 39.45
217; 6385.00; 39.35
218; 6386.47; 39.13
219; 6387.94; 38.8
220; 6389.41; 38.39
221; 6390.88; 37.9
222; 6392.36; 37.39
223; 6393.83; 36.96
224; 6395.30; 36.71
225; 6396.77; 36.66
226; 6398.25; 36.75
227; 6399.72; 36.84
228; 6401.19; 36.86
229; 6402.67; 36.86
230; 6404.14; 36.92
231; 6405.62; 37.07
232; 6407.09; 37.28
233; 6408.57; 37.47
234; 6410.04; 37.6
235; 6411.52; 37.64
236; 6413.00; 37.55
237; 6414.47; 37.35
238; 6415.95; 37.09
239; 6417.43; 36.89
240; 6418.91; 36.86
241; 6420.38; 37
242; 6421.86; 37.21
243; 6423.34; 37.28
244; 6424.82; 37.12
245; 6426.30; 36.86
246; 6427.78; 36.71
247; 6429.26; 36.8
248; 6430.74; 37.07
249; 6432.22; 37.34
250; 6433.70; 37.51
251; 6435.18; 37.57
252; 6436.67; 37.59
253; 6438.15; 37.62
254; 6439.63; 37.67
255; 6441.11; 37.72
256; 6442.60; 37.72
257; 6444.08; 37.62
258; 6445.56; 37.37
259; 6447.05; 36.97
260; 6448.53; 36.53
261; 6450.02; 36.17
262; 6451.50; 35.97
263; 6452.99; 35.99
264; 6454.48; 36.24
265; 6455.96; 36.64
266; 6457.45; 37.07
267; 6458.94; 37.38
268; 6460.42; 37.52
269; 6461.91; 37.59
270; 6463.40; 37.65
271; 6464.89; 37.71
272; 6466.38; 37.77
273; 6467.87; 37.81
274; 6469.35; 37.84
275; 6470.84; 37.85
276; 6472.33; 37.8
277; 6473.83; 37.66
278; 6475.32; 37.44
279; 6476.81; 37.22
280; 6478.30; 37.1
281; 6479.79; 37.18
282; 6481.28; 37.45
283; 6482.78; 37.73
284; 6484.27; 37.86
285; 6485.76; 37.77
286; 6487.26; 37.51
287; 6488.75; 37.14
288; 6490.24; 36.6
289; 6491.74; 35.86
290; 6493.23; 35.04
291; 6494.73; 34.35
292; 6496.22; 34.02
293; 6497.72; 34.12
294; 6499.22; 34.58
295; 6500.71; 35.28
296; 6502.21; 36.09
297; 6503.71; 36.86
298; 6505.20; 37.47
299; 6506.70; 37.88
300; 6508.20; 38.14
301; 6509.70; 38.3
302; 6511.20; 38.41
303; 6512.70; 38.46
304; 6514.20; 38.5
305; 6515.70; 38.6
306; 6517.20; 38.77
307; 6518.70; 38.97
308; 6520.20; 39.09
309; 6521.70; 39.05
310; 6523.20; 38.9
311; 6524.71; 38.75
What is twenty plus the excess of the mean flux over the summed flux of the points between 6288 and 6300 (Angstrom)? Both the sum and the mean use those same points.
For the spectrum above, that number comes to -245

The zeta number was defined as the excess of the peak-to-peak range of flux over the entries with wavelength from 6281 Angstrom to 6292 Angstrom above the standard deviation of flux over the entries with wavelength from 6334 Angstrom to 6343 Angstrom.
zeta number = 0.9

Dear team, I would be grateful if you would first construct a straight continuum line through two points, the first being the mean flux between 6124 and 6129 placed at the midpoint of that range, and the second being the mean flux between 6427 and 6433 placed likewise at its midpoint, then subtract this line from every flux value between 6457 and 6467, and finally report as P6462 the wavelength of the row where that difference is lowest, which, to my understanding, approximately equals 6457.45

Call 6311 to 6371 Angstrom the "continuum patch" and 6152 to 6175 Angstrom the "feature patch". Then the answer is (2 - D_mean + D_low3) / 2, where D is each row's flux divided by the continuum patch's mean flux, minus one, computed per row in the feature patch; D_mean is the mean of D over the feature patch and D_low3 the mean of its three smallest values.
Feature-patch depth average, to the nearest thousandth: 0.989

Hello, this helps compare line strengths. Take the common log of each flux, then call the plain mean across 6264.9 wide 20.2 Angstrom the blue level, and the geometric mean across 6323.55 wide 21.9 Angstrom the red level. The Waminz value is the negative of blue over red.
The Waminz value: -0.99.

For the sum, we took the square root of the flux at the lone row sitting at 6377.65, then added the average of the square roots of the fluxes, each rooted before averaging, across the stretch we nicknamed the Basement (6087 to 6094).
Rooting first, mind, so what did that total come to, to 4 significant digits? 12.35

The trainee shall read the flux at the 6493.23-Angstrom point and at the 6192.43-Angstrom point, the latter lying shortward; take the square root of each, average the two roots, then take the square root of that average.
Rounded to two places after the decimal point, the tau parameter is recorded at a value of 2.44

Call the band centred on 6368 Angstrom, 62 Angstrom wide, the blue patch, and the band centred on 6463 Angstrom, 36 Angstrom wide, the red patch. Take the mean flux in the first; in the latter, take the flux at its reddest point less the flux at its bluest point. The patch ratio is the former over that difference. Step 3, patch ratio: -199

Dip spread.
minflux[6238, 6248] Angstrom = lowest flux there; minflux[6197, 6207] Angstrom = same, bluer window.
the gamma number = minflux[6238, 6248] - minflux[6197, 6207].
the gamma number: -1.5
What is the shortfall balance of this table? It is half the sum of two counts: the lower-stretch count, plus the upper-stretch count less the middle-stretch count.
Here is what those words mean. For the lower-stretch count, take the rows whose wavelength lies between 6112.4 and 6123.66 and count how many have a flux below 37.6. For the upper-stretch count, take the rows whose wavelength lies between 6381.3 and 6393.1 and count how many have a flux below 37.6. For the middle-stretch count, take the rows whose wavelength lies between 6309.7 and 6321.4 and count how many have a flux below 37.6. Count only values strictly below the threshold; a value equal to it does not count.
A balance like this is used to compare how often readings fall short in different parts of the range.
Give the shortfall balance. -2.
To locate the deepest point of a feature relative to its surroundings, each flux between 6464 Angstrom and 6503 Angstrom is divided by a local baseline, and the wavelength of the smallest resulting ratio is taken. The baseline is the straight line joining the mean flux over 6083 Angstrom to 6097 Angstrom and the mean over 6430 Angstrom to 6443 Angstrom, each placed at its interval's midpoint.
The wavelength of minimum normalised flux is 6496.22 Angstrom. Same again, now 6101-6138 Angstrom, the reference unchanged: 6122.95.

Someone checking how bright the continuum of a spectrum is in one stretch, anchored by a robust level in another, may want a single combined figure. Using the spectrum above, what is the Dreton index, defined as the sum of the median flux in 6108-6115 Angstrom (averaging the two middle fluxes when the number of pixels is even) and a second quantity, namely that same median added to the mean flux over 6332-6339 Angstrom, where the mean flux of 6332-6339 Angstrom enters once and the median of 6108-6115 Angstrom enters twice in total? 113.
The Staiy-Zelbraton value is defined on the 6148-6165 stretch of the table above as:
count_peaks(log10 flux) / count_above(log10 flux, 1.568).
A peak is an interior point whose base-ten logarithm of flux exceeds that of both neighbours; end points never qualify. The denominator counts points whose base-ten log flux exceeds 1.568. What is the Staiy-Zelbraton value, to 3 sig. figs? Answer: 0.125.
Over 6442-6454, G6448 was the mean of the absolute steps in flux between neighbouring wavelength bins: 0.253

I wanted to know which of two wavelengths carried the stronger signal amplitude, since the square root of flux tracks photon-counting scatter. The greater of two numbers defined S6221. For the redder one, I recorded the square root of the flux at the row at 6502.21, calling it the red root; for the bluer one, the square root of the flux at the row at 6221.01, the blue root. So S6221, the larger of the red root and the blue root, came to 6.03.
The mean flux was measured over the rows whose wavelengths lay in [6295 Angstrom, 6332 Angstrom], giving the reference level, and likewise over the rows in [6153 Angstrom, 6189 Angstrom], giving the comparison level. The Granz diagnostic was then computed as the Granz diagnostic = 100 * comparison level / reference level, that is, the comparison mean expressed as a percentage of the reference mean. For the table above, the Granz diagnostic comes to 98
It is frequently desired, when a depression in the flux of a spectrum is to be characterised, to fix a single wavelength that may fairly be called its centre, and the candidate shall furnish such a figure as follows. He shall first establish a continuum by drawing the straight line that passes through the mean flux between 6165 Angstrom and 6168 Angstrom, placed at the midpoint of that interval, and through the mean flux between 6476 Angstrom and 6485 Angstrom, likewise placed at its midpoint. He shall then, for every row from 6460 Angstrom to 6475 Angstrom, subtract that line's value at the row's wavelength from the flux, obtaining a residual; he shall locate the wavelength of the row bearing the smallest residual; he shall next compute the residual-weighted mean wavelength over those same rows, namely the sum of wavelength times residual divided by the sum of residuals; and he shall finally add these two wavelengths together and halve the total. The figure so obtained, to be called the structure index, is 6464.0 Angstrom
